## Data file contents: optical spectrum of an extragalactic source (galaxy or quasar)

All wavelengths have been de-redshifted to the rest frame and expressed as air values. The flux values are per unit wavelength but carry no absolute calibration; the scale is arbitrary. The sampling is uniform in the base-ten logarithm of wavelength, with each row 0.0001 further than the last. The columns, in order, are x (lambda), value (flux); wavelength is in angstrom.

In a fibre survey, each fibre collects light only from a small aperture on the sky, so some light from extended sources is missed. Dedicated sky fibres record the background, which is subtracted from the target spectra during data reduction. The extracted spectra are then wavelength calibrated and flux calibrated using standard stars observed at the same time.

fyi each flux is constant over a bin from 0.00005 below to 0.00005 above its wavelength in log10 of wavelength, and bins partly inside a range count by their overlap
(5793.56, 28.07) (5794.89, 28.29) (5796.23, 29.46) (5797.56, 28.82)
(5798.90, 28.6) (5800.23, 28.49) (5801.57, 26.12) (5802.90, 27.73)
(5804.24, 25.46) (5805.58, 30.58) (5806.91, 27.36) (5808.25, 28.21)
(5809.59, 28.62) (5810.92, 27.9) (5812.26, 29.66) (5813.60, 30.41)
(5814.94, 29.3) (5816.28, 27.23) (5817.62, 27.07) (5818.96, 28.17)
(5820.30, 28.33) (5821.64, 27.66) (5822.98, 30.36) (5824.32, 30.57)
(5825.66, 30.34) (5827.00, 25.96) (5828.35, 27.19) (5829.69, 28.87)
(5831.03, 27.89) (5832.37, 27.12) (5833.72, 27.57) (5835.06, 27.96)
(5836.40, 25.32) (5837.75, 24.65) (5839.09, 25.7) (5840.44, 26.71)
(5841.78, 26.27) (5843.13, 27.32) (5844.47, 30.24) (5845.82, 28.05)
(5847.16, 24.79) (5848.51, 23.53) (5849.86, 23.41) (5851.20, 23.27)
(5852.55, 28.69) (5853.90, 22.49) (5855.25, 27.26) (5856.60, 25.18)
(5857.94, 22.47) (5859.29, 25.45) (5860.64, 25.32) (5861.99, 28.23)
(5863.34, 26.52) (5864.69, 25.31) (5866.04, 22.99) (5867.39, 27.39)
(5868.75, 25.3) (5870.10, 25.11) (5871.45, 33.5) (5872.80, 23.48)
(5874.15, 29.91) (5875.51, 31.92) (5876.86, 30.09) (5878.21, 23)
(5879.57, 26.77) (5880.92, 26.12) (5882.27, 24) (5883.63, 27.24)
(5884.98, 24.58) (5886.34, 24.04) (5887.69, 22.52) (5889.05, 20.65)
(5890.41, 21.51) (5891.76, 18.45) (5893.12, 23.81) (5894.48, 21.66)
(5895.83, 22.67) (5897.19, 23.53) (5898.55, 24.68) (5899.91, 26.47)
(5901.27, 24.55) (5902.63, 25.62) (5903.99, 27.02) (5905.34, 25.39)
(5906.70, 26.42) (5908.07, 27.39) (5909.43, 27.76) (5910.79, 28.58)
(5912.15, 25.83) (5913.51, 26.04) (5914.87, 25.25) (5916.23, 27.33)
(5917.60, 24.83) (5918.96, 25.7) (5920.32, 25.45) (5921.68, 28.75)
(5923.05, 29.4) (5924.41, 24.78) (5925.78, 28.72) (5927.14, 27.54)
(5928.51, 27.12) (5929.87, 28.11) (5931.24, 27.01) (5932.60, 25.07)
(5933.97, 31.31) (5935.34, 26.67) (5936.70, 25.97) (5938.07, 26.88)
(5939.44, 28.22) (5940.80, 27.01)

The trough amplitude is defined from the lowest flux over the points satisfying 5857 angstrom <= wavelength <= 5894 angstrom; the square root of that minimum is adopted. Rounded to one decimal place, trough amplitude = 4.3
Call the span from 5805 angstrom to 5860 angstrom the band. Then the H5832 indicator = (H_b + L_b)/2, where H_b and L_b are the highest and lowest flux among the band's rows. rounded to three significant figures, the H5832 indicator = 26.5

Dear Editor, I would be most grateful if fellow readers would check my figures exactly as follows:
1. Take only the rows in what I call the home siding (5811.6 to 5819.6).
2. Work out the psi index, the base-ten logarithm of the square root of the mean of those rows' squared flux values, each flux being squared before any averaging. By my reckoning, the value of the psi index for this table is 1.457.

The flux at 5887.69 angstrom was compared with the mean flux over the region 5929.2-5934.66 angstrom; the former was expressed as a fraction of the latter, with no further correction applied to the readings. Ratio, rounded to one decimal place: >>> 0.8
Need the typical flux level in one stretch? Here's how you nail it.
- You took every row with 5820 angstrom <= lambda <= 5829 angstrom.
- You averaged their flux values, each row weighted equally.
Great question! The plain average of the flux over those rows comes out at 28.6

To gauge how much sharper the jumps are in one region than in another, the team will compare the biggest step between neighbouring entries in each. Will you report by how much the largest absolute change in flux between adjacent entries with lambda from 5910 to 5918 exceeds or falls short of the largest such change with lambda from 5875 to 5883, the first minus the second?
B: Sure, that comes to -4.3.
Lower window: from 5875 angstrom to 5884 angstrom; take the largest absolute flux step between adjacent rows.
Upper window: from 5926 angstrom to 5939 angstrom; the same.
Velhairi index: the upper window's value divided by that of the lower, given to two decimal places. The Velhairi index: 0.88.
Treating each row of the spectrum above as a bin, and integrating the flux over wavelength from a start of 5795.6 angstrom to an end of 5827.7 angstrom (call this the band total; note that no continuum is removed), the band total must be 913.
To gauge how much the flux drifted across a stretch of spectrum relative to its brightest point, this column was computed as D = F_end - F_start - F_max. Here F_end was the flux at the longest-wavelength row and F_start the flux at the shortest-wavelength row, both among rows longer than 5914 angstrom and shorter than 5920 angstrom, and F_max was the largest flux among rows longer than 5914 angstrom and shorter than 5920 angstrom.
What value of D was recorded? -26.9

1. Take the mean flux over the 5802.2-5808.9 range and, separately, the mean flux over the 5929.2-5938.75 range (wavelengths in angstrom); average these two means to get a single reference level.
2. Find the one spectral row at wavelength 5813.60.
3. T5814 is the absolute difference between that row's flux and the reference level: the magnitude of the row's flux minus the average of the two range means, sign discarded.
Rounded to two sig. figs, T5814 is 2.8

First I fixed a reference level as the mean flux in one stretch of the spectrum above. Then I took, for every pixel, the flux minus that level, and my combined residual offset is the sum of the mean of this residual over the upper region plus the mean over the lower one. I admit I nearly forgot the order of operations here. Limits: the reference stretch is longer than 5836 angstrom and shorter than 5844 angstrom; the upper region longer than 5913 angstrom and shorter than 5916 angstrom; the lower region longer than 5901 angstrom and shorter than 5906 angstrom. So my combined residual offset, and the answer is -1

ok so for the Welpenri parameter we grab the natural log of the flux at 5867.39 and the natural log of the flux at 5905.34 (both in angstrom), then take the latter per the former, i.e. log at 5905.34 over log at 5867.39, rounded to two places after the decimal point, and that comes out 0.98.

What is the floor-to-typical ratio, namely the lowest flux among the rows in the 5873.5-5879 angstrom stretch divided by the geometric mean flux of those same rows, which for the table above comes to 0.807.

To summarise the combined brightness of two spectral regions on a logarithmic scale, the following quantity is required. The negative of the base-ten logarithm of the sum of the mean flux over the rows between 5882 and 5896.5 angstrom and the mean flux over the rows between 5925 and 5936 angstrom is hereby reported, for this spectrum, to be -1.70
